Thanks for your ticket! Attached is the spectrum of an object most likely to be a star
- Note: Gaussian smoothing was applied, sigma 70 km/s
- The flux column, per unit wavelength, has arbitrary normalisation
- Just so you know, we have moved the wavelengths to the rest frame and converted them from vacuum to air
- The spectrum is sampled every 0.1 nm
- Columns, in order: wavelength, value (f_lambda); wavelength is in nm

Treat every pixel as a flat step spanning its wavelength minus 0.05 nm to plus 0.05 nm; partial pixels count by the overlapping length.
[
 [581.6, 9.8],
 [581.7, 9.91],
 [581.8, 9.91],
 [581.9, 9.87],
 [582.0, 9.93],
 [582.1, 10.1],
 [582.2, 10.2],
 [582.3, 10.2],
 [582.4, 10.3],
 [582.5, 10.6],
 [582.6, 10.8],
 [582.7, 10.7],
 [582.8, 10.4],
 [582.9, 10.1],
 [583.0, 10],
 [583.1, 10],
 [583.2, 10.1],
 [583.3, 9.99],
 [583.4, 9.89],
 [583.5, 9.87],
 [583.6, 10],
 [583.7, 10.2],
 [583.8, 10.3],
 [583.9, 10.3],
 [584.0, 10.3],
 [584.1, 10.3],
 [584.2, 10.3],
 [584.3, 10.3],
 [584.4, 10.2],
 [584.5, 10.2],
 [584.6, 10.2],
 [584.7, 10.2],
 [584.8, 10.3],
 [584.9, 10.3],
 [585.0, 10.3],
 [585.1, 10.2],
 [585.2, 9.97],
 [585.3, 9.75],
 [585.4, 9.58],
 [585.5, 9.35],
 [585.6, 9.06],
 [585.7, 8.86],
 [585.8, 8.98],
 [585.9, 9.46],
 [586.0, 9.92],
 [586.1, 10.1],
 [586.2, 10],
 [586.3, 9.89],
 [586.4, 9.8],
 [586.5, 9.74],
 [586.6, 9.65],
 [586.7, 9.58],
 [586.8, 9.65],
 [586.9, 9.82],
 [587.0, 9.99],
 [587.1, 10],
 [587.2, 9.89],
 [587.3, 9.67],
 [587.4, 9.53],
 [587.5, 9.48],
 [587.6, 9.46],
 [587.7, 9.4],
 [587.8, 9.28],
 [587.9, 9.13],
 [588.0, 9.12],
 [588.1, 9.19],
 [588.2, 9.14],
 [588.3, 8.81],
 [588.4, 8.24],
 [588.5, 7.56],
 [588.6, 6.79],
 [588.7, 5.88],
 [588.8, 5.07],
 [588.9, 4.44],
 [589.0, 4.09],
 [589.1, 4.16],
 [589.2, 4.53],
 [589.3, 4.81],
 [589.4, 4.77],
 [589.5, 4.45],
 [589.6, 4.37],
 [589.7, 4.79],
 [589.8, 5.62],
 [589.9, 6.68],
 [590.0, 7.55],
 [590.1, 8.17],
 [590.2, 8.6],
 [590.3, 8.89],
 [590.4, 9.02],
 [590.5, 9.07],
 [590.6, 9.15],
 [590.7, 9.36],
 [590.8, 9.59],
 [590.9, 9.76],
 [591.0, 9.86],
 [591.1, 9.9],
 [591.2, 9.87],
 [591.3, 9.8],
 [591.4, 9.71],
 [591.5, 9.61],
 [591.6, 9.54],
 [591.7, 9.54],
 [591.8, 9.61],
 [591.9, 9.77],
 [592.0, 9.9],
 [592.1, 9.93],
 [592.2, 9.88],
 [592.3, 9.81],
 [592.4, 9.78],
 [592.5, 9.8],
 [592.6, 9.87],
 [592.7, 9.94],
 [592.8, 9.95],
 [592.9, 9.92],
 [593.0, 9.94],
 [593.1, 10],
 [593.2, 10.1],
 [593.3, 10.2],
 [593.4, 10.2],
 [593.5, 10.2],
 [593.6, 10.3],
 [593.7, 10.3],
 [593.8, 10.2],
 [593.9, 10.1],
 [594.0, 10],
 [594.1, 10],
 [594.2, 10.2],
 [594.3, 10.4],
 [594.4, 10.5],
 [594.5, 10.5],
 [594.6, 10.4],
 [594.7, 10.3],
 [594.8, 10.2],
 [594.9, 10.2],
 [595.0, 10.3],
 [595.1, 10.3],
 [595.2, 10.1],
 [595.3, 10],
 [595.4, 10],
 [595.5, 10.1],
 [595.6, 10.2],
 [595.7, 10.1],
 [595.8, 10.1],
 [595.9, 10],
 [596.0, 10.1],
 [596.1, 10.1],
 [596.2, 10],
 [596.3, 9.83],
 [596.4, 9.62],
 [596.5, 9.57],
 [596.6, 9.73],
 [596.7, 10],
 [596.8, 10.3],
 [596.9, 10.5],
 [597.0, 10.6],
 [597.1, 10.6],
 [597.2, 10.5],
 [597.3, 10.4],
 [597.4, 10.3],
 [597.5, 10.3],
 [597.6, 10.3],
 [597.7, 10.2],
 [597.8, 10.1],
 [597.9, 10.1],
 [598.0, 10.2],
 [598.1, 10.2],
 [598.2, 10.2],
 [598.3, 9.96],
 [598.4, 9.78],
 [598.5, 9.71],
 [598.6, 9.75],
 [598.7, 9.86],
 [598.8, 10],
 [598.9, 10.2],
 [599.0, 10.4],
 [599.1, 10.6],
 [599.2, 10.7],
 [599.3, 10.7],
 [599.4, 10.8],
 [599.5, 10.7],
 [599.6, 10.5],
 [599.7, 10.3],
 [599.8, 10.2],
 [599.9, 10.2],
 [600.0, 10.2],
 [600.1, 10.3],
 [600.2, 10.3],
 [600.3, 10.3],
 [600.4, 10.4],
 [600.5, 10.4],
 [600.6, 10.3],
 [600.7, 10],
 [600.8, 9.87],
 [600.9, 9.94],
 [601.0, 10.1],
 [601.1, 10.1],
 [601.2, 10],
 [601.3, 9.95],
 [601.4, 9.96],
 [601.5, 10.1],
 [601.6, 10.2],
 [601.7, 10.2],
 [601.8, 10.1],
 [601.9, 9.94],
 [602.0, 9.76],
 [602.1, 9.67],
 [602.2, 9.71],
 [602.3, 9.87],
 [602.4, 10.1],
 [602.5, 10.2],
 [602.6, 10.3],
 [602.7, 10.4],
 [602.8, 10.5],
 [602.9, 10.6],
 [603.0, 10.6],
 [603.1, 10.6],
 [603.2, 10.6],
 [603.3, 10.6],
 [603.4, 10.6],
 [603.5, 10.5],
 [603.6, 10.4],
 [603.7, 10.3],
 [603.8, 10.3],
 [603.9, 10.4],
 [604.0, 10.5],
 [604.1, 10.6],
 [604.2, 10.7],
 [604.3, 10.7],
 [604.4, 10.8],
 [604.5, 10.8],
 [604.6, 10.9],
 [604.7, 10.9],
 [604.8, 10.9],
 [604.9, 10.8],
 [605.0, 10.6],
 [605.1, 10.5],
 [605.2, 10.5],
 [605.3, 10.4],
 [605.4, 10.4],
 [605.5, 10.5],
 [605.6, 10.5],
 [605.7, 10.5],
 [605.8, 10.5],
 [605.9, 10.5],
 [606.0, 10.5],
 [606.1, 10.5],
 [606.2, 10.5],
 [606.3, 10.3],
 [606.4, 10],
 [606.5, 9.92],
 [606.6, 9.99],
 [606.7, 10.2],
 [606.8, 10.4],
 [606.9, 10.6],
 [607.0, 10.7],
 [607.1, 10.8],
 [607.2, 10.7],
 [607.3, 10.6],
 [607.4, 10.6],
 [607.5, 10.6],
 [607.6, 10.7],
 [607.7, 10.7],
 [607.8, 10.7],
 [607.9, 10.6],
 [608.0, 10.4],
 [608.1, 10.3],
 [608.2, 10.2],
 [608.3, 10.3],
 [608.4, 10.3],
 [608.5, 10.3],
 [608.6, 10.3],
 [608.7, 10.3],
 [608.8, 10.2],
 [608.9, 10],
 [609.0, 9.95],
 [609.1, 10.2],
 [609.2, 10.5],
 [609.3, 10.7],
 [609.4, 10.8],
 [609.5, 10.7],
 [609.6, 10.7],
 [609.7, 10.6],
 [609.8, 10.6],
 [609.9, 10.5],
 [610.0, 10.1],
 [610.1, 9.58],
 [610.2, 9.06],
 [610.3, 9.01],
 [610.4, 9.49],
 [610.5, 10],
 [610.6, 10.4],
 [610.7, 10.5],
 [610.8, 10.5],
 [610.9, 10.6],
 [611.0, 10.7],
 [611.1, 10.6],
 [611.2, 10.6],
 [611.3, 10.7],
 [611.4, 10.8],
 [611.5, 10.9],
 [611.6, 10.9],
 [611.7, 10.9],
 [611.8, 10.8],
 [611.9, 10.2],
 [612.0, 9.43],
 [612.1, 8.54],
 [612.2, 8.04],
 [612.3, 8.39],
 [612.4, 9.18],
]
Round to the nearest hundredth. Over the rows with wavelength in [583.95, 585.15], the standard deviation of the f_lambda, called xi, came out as 0.05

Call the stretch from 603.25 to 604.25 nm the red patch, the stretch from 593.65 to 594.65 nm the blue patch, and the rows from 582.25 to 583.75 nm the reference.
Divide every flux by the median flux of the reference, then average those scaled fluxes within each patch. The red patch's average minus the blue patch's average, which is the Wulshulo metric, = 0.02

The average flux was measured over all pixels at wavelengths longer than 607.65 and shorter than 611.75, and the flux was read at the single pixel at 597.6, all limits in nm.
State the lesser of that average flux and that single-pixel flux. 10.3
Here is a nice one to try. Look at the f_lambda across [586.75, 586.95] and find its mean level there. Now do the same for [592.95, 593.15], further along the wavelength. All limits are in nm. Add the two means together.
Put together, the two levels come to 19.7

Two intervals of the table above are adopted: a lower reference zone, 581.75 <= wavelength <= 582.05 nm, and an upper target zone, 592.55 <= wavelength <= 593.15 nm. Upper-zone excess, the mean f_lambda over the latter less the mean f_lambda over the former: 0.0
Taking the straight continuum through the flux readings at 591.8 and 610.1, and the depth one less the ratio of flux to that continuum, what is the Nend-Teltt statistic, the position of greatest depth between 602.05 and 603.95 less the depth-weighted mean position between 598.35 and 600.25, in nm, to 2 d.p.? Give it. 2.67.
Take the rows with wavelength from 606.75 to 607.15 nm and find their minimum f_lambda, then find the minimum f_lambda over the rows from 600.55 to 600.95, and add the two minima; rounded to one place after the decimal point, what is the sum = 20.3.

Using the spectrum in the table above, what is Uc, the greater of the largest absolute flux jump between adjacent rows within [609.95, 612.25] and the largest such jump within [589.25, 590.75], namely 1.1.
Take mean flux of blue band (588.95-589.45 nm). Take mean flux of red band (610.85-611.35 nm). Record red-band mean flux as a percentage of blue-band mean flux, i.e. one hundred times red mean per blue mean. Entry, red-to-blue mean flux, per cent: 238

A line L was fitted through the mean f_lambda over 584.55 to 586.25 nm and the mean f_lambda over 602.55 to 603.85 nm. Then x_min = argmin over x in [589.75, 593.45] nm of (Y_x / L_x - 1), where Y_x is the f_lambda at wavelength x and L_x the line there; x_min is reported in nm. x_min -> 589.8 nm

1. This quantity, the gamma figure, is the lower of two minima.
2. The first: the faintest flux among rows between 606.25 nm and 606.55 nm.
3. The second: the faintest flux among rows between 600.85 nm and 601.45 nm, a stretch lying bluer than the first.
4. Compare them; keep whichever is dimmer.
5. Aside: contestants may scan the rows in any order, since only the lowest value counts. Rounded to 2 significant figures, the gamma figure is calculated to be 9.9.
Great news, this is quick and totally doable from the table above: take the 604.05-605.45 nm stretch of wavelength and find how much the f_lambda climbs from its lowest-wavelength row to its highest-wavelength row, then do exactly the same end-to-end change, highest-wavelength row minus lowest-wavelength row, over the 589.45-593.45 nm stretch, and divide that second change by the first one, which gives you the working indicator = -29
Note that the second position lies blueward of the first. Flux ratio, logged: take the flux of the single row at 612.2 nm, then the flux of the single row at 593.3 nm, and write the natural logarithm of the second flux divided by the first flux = 0.24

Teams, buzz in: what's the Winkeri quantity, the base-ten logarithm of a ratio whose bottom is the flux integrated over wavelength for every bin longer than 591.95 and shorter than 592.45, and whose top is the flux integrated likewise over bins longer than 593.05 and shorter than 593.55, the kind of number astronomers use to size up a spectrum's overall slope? 0.012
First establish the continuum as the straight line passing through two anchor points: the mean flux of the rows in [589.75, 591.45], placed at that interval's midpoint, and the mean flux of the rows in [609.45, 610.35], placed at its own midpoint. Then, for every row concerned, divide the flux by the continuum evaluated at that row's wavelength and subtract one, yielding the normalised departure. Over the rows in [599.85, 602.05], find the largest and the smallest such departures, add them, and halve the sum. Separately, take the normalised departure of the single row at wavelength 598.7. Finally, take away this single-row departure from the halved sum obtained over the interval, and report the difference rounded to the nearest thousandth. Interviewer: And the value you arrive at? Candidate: 0.006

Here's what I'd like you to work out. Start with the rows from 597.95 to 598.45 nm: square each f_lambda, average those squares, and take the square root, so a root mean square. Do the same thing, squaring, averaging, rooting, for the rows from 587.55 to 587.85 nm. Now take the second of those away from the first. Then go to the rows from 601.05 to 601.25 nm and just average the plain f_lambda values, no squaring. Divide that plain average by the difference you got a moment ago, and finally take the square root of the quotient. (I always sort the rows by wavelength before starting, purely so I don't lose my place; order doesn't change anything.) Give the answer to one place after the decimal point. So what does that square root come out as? 3.8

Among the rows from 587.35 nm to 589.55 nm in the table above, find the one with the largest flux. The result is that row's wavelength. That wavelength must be 587.4 nm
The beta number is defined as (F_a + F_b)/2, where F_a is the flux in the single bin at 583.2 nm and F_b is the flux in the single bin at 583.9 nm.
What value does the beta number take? 10.2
